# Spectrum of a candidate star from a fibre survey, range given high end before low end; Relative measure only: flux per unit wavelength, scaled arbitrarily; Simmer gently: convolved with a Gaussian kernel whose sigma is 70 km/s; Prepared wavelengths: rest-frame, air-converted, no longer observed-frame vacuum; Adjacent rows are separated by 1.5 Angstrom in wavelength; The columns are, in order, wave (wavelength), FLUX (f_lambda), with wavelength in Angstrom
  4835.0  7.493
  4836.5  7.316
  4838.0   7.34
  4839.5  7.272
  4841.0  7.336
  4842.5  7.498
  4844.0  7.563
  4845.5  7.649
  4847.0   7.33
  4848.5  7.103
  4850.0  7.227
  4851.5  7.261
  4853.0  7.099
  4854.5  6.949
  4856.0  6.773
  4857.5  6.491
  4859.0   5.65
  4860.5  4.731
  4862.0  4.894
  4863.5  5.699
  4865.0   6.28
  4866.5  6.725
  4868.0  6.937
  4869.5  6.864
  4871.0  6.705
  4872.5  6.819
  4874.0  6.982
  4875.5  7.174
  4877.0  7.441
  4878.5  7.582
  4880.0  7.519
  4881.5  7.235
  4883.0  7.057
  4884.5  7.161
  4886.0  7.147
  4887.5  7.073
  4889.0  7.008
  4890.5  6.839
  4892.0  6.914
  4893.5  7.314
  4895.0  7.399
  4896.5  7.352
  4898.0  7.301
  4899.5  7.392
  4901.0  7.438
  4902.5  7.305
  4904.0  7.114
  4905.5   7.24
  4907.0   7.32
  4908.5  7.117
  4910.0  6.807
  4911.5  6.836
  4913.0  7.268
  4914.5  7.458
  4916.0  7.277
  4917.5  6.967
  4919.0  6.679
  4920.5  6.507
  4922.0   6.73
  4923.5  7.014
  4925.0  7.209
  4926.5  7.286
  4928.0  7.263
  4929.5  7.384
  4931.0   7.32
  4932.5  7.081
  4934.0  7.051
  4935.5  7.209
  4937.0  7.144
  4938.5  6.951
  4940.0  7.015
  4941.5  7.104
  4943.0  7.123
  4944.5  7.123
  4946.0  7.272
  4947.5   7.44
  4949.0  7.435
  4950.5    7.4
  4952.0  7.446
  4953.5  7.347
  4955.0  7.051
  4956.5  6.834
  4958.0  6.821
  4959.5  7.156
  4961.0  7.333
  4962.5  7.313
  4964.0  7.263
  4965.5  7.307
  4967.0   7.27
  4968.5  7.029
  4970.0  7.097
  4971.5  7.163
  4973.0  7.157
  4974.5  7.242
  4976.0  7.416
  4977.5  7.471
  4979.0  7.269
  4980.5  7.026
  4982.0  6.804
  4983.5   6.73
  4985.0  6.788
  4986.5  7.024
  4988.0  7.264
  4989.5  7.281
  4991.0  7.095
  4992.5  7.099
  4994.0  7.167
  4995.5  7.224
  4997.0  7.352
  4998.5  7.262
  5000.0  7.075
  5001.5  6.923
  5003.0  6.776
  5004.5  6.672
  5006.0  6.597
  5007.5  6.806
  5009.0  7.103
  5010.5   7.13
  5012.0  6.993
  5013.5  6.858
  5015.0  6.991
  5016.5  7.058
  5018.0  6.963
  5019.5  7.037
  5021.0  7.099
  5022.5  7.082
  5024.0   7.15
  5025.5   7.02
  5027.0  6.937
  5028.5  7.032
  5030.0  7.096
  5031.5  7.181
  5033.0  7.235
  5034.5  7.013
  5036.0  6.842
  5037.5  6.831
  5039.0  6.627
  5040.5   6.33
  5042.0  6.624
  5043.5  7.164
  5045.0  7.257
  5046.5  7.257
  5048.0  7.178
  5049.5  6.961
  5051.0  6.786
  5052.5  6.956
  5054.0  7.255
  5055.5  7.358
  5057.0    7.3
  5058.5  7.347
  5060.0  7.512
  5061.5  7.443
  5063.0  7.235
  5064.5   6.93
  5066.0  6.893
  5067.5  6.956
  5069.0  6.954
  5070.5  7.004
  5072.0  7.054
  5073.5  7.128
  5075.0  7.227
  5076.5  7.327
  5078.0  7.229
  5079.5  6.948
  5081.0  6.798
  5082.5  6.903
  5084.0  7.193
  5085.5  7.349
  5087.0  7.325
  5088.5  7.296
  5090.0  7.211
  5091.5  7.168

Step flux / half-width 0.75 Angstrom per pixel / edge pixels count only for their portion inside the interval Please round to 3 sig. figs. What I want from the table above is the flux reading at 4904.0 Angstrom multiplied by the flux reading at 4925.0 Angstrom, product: 51.3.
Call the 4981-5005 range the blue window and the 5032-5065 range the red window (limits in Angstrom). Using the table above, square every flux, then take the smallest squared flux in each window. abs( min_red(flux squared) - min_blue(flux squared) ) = 4.4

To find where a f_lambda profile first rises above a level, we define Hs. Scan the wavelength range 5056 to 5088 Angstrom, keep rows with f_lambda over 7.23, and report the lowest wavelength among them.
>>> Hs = 5057.0 Angstrom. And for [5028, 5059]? 5033.0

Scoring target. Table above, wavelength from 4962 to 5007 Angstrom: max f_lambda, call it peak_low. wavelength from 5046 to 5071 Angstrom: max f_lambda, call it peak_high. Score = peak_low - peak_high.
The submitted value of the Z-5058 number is -0.04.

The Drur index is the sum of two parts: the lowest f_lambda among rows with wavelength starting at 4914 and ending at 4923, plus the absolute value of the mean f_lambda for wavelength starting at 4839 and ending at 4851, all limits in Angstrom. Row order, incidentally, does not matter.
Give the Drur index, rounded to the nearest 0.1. 13.9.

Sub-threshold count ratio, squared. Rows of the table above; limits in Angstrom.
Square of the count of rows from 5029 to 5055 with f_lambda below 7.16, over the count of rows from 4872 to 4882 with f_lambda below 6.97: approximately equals 100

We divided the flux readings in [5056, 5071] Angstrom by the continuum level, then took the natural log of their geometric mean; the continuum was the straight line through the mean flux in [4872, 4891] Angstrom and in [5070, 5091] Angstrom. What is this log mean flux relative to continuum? 0.001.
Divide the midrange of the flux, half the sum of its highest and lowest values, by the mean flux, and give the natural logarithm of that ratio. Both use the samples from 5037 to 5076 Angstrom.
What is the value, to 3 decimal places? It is -0.020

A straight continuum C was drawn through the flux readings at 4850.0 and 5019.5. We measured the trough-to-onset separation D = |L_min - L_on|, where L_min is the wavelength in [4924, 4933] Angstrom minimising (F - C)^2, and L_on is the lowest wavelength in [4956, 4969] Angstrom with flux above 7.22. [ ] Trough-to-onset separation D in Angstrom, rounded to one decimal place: 28.5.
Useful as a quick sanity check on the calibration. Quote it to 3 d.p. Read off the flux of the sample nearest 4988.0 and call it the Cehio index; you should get 7.264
